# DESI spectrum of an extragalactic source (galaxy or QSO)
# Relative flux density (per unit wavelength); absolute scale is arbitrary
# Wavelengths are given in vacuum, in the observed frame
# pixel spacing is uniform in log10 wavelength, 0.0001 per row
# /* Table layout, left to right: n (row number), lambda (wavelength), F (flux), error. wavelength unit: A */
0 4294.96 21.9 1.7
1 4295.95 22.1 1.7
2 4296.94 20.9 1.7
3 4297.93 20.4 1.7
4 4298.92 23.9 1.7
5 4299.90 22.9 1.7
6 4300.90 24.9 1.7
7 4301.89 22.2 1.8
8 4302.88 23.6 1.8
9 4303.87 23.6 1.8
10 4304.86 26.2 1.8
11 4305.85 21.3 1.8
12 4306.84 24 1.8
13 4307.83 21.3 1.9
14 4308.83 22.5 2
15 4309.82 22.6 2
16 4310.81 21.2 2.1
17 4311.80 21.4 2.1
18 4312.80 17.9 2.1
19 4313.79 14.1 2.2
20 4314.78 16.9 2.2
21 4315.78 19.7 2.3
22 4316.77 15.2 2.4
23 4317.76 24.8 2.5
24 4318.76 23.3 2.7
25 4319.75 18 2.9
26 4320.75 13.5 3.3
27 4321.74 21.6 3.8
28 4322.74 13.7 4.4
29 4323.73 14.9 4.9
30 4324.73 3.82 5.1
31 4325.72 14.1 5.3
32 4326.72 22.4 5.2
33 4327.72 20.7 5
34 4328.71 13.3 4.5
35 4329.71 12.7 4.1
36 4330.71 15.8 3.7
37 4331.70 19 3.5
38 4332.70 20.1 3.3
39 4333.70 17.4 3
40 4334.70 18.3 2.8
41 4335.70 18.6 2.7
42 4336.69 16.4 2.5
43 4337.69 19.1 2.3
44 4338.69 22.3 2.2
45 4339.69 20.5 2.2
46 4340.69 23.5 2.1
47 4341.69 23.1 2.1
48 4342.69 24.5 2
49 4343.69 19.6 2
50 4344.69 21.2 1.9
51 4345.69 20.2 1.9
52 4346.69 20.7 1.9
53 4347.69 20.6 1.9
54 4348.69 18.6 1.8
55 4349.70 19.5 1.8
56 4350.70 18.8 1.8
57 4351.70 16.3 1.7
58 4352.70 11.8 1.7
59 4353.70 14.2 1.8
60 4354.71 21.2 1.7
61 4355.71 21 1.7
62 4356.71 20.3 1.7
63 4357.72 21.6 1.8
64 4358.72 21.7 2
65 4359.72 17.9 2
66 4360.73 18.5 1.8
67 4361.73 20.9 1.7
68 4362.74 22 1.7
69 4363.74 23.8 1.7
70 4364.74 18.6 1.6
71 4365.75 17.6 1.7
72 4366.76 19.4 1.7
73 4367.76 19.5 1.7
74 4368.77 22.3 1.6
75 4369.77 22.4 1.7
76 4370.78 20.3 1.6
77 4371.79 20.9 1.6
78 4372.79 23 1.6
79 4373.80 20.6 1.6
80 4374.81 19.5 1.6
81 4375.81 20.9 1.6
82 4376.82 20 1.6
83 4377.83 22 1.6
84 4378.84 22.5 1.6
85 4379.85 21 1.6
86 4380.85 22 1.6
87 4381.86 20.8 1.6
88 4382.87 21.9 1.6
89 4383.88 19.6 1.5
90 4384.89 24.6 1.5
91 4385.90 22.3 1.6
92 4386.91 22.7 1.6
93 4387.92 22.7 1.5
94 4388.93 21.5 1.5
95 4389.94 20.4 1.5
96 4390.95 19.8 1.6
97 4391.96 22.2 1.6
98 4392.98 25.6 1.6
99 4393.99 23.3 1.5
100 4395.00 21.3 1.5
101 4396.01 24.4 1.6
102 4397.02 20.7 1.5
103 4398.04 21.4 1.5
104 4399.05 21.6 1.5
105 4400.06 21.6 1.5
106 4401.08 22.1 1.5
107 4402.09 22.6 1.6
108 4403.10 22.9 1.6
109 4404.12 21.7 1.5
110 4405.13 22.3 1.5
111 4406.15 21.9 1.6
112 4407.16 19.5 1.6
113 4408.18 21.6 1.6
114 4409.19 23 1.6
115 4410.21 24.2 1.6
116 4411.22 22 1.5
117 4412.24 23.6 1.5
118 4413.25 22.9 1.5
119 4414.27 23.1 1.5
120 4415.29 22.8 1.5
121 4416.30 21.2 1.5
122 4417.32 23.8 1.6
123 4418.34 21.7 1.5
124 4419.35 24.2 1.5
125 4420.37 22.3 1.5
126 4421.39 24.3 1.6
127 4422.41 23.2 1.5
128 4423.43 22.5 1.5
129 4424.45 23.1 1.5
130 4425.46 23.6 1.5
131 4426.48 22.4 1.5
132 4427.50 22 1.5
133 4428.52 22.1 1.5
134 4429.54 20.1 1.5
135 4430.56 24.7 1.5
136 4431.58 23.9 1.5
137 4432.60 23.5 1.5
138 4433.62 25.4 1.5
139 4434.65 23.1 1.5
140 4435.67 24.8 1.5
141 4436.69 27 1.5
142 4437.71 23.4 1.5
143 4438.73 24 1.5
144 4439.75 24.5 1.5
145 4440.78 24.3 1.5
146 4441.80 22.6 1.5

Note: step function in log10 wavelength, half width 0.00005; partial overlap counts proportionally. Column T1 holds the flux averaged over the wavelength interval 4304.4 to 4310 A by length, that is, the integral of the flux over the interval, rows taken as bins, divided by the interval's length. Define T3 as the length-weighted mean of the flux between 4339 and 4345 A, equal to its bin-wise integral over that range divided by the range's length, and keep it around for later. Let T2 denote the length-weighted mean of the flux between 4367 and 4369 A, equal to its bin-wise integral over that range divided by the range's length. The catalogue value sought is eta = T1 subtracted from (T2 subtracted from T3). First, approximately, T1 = 23.0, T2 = 21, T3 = 22.1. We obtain -21.4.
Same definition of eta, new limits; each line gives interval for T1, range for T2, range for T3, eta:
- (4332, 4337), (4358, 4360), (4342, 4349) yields -17.6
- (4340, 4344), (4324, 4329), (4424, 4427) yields -14.6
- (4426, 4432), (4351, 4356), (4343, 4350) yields -19.1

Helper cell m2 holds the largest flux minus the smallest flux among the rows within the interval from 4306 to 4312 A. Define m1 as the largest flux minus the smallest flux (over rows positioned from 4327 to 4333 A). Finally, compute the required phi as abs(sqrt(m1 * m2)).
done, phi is 5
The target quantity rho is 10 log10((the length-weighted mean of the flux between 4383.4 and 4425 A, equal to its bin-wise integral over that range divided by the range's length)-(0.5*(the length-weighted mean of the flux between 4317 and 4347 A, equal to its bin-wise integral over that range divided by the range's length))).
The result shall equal 11.2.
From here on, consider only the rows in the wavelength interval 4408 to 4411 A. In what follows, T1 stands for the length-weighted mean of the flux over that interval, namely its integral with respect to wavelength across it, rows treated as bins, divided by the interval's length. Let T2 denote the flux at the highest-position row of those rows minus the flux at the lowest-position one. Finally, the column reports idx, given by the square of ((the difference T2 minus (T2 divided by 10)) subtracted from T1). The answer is 428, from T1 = 23.0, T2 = 3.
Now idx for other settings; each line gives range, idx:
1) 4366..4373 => 312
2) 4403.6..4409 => 465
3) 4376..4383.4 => 389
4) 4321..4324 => 514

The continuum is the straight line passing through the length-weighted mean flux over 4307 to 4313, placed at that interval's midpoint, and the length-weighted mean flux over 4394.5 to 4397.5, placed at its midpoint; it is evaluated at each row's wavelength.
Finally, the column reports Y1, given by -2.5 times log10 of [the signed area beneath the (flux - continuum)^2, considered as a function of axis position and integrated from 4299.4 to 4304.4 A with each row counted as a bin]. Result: -3.5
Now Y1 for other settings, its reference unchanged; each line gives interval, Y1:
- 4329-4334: -5.4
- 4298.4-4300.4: -2.4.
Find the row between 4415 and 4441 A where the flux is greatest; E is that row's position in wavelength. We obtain 4436.69 A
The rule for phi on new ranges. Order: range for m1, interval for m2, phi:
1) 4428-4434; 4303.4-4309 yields 5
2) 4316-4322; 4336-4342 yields 9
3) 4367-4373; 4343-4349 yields 3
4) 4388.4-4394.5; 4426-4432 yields 5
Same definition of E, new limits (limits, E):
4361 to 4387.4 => 4384.89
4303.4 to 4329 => 4304.86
